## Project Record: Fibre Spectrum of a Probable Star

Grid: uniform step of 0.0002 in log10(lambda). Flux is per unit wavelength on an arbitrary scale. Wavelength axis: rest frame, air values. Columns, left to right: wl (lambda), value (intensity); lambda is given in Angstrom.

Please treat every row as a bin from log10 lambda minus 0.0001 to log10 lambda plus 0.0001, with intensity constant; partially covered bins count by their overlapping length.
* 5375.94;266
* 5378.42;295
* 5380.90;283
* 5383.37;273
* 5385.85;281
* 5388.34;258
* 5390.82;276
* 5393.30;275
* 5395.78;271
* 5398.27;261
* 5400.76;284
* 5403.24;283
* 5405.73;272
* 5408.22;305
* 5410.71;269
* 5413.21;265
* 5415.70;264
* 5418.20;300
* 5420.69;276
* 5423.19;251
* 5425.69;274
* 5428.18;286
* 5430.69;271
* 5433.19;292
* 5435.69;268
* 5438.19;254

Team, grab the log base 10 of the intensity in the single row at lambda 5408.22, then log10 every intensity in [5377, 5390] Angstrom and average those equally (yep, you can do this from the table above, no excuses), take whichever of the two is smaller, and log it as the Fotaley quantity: 2.44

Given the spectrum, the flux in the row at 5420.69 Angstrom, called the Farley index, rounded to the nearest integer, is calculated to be 276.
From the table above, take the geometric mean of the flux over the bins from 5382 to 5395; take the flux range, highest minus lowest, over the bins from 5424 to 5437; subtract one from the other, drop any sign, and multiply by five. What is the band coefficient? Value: 1242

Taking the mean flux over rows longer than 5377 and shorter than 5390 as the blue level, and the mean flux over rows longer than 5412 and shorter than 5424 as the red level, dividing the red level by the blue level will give 0.98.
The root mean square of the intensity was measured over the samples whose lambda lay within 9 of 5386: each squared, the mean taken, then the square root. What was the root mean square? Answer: 277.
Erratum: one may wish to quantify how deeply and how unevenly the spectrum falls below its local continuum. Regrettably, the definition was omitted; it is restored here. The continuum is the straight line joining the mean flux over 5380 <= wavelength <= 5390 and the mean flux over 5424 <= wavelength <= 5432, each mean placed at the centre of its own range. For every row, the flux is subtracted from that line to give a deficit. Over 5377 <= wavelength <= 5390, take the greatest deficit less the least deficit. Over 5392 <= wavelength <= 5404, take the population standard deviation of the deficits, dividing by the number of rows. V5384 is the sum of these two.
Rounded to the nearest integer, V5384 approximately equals 46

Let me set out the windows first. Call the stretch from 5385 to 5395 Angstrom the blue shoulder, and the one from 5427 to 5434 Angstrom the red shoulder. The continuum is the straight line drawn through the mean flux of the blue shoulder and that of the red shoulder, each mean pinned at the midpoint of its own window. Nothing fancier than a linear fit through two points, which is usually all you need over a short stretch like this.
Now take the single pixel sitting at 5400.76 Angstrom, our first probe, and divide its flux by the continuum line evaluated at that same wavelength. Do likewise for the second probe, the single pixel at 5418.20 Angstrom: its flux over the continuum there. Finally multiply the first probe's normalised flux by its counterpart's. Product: 1.11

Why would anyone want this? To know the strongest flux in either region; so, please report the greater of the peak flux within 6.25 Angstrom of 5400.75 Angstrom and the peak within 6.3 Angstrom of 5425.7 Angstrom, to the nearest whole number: 286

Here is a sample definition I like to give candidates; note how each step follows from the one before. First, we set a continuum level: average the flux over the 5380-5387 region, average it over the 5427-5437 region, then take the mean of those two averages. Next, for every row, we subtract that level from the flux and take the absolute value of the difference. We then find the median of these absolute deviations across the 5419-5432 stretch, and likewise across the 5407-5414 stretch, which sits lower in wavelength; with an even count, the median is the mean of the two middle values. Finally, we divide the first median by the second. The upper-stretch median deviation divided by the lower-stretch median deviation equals 0.5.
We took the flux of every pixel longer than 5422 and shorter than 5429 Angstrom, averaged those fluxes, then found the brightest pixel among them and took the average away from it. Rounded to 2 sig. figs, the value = 16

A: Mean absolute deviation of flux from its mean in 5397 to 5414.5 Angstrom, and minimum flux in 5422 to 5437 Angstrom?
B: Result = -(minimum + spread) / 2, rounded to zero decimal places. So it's -131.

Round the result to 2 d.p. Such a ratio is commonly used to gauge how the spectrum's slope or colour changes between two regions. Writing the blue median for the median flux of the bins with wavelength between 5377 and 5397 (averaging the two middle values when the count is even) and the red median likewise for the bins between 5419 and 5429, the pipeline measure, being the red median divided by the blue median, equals 1.00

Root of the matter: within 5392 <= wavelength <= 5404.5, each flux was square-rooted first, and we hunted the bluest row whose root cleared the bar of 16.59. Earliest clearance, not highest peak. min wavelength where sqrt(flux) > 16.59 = 5400.76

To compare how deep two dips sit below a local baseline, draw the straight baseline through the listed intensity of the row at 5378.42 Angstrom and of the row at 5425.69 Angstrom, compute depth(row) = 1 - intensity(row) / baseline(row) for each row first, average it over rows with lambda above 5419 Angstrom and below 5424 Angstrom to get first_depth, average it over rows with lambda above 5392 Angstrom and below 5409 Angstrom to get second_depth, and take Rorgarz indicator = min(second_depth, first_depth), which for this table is 0.02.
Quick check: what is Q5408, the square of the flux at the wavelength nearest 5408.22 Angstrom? 93025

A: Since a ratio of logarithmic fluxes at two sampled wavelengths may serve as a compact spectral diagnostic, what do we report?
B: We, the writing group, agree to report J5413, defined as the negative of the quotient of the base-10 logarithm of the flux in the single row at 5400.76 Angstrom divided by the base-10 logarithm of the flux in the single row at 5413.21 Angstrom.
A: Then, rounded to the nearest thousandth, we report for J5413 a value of -1.012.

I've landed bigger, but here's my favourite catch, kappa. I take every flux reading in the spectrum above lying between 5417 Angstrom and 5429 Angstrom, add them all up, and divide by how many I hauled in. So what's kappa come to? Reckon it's 277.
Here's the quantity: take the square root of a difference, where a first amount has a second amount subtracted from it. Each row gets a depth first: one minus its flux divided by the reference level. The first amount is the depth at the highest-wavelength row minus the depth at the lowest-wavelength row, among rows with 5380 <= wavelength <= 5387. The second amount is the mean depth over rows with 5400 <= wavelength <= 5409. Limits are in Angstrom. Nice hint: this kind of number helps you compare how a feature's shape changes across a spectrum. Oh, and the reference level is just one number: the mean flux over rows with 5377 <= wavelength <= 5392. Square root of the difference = 0.19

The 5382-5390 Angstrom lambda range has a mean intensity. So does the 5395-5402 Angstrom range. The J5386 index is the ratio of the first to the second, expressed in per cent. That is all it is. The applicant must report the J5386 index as 100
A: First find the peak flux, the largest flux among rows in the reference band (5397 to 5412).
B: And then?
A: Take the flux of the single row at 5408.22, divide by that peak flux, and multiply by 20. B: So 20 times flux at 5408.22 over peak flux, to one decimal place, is 20.0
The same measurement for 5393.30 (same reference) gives 18.0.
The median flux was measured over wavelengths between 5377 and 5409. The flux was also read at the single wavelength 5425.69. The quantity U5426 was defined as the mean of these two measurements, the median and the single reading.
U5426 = 275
